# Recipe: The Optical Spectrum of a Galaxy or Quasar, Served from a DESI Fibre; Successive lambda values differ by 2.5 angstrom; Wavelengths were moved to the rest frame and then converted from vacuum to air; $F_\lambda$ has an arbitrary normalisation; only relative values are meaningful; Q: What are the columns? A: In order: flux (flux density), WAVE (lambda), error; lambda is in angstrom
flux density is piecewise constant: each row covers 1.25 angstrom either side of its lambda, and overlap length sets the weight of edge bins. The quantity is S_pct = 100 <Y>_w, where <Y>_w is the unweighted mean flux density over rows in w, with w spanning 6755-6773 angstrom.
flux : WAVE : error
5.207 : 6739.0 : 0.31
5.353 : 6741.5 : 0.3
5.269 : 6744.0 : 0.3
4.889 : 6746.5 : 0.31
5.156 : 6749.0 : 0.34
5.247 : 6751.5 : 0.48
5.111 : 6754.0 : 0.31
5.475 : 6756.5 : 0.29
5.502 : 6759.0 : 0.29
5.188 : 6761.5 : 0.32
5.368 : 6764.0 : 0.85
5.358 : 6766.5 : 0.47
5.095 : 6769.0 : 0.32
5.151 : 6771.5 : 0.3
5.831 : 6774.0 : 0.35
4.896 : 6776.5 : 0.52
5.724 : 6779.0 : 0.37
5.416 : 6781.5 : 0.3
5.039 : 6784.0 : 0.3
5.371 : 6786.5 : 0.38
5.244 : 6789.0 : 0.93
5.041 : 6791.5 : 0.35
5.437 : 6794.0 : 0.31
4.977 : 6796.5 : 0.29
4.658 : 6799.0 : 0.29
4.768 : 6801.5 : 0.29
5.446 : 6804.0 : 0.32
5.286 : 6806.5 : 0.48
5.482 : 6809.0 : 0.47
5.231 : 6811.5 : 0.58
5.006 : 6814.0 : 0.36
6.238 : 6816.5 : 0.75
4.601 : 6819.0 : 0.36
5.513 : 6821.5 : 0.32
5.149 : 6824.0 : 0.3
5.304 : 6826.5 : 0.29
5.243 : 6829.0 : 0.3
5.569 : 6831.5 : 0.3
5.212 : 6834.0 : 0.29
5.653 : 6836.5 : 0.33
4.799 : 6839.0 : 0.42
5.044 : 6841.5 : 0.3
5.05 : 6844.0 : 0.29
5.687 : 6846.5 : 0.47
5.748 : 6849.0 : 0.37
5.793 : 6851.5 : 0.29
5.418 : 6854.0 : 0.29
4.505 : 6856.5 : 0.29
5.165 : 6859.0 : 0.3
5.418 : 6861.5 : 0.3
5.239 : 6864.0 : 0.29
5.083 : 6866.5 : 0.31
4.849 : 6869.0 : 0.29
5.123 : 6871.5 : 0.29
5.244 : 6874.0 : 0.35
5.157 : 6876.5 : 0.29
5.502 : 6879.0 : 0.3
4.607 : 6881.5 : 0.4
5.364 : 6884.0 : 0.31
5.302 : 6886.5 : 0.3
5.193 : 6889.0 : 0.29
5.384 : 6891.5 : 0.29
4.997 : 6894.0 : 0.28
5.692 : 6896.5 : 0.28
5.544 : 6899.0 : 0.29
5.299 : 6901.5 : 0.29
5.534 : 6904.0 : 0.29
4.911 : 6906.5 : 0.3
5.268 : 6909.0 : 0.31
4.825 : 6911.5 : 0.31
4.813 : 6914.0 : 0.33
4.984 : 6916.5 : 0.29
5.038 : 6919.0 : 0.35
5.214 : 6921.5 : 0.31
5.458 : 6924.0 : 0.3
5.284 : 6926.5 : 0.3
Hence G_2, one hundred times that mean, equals 531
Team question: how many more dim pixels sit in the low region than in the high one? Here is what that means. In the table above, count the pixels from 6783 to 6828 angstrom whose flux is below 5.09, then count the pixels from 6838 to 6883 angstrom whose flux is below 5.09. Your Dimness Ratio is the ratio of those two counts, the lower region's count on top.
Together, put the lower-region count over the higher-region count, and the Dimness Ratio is 1.00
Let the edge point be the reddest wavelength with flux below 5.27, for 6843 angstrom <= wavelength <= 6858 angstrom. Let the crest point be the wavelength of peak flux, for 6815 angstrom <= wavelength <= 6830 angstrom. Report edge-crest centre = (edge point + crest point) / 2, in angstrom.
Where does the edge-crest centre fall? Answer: 6836.5 angstrom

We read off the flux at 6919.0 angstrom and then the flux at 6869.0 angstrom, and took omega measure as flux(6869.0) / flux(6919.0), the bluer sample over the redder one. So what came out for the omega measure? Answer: 0.96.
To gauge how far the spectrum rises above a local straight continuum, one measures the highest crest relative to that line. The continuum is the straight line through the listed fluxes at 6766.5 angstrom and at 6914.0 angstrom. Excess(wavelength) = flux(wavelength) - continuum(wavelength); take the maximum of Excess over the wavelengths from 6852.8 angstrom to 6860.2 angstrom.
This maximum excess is 0.4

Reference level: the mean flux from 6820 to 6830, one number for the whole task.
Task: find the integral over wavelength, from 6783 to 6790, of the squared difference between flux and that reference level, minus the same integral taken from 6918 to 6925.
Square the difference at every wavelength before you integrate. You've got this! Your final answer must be -0.06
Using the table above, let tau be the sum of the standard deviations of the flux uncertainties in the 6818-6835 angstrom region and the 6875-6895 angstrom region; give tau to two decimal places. 0.06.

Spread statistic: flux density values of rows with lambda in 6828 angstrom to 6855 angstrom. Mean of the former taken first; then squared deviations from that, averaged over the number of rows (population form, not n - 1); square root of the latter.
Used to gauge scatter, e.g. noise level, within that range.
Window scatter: 0.319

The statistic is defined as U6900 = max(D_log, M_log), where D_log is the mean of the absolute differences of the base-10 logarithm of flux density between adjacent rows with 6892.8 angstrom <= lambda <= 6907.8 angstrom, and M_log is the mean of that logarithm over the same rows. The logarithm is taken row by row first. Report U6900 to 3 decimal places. 0.726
